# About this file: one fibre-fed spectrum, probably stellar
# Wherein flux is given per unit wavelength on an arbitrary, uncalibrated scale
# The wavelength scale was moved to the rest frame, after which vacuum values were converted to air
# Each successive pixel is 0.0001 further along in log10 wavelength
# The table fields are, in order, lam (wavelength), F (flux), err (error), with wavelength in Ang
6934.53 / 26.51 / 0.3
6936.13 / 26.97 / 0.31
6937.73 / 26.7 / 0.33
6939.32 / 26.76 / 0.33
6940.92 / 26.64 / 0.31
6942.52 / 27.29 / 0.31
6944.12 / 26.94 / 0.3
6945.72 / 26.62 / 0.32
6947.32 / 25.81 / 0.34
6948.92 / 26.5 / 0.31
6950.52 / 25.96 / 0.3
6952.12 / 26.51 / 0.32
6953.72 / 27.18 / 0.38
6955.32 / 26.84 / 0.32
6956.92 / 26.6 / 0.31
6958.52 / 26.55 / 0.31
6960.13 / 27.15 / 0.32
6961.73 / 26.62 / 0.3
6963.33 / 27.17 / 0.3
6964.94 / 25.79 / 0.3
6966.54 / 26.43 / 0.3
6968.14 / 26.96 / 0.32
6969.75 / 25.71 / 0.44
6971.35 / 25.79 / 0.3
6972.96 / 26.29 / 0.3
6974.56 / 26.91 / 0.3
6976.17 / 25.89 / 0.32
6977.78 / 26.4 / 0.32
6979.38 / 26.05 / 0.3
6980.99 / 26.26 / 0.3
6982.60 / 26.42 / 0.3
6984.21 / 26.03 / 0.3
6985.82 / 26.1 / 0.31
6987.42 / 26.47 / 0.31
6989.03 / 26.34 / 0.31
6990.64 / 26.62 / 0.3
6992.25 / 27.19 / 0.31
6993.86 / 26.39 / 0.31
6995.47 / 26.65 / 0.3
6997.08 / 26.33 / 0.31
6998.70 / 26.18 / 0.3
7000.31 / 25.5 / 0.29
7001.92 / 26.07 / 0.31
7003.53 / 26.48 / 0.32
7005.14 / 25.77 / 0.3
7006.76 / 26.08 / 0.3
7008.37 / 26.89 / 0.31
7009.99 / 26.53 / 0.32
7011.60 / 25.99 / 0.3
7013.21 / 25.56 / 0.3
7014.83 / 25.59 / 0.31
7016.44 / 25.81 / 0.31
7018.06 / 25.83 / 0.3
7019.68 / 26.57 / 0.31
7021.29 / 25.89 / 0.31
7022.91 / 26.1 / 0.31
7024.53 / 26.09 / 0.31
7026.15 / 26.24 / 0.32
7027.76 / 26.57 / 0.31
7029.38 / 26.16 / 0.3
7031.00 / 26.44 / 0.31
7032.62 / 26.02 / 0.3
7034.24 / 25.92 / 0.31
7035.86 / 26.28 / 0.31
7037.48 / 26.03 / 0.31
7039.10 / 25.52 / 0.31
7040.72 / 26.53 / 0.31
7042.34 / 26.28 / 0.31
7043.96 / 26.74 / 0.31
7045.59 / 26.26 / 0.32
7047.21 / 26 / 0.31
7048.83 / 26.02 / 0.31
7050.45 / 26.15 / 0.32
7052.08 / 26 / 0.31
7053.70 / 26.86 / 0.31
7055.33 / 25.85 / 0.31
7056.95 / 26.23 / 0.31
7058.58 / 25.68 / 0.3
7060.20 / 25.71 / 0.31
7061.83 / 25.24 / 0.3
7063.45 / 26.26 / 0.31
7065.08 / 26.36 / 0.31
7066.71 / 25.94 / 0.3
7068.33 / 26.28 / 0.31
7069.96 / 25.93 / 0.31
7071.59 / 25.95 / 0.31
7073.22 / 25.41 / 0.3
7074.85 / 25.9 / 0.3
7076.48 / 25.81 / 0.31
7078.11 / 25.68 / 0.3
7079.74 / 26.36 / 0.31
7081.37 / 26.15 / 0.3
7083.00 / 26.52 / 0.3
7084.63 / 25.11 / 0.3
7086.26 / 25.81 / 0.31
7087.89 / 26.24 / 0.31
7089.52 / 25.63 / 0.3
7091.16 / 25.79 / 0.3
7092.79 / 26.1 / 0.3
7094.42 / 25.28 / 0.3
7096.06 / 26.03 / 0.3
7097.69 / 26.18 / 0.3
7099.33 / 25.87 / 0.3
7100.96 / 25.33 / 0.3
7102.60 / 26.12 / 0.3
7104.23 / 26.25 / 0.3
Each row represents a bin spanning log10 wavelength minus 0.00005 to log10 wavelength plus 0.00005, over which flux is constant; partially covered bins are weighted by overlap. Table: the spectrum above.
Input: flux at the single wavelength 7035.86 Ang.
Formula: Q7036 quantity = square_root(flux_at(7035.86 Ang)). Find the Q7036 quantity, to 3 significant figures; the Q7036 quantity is 5.13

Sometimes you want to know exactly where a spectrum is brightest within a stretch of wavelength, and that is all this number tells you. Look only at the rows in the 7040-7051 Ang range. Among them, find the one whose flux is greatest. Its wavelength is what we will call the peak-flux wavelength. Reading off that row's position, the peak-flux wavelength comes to 7043.96 Ang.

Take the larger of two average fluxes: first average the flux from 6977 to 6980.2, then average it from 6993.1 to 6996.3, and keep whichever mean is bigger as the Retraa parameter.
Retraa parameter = 26.5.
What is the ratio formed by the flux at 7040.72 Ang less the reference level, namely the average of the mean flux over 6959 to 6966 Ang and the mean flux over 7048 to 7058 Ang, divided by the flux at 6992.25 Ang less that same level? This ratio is 0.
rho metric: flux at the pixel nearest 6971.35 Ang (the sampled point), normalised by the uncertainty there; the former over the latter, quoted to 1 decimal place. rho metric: 86.0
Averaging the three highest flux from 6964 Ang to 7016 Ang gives 27.0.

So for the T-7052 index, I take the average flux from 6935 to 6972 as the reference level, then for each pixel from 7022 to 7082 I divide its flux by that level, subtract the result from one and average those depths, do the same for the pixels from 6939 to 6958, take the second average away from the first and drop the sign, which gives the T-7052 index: 0.021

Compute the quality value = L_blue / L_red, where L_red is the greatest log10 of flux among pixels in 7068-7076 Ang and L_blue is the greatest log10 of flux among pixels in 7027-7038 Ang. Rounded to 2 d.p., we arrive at 1.00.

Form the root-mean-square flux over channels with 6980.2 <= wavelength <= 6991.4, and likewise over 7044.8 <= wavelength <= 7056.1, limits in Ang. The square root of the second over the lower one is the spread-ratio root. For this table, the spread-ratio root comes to 0.997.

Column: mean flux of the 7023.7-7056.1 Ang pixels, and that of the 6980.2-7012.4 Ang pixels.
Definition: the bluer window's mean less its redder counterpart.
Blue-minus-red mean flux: 0.1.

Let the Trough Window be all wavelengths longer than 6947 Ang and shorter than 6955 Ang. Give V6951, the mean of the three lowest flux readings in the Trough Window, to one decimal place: 26.1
